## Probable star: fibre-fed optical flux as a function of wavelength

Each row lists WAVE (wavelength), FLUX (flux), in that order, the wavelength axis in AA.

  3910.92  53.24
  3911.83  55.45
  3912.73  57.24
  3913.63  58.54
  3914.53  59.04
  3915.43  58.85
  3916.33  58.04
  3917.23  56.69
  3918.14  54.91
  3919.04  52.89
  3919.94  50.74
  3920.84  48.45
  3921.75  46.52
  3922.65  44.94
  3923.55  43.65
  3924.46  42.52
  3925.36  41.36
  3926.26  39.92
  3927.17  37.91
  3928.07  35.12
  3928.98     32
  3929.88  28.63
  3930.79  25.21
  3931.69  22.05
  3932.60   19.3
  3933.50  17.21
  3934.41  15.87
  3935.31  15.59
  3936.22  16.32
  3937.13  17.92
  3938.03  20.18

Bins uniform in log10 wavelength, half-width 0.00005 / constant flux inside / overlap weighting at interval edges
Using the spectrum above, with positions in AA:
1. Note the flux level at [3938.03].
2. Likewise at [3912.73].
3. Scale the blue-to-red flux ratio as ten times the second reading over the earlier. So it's 28.4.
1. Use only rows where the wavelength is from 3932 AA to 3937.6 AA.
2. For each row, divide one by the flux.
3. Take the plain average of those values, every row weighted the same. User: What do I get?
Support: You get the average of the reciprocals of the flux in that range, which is 0.059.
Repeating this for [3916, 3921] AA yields 0.019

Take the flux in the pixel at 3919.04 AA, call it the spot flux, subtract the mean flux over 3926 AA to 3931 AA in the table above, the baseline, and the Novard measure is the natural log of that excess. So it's 2.98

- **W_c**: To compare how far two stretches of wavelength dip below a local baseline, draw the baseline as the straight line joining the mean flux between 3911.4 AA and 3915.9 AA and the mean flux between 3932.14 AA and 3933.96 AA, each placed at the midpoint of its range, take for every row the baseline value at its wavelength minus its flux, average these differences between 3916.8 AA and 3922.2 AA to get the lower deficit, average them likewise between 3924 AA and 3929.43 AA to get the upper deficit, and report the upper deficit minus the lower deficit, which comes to -1.2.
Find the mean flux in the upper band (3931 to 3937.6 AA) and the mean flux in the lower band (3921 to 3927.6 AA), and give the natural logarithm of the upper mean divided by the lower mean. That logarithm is -0.9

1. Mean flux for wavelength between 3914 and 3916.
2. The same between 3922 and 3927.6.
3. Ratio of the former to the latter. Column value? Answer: 1.41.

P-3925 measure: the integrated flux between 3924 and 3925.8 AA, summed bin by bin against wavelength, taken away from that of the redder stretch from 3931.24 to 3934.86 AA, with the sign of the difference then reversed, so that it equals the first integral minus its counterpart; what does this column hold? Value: 8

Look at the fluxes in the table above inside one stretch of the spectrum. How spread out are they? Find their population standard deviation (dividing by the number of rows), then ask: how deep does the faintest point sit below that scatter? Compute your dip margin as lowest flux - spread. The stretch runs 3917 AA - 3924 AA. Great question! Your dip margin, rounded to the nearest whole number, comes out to 39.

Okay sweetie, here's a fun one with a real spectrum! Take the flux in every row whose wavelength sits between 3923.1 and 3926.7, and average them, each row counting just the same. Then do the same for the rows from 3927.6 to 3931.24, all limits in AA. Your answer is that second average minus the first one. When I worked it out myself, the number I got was -12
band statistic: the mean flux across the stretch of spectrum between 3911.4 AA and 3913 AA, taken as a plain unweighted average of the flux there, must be 56.3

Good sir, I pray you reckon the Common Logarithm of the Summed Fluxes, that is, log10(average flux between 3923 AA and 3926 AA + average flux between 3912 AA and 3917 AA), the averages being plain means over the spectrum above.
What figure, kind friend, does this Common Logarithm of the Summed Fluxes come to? 2.00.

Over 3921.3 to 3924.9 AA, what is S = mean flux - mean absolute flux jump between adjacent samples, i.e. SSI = 43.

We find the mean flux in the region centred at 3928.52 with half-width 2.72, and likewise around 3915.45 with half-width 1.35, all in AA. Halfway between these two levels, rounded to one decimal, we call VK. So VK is 45.9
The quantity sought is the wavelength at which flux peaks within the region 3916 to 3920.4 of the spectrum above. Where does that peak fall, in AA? 3916.33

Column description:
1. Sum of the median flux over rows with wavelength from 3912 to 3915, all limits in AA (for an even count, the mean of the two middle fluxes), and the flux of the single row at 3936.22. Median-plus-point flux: 75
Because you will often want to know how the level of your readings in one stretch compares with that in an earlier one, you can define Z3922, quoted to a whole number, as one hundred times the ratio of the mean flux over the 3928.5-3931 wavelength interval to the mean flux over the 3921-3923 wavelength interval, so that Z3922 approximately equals 63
